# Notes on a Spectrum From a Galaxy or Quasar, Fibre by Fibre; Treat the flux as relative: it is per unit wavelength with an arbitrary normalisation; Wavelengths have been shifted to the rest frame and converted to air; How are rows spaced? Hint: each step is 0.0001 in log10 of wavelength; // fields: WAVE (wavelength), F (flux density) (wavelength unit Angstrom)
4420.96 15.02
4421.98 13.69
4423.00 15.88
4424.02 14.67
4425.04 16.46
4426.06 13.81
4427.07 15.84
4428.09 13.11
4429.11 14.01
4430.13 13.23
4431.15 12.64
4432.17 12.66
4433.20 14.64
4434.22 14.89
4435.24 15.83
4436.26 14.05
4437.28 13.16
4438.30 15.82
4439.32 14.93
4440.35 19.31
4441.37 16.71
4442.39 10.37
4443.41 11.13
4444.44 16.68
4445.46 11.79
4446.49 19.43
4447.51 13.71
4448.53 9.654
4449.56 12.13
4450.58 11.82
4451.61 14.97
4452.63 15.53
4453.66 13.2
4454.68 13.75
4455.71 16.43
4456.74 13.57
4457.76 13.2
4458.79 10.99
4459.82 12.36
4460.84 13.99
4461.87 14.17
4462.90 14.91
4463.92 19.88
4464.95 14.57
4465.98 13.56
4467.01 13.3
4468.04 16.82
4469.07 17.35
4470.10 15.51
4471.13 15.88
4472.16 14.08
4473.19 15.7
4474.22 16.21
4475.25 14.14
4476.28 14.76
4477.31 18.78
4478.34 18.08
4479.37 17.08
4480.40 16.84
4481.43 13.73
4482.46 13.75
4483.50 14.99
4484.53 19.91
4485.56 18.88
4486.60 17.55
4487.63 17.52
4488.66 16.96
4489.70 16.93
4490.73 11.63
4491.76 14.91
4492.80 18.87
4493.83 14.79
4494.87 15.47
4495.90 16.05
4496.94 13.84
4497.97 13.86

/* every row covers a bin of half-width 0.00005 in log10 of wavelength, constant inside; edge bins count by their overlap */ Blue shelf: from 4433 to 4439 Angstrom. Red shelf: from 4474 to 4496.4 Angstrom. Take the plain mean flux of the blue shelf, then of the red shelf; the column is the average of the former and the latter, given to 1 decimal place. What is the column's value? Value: 15.5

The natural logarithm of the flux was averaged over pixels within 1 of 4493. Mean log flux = 2.82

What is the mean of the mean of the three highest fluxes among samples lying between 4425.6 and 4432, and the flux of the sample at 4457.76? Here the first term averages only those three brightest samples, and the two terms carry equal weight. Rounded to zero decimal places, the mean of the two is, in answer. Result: 14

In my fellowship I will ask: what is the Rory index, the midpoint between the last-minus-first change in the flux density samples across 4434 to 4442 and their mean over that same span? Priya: 8.7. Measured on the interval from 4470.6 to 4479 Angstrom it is 9.1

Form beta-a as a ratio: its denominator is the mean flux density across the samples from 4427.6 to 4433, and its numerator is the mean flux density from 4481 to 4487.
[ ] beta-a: 1.25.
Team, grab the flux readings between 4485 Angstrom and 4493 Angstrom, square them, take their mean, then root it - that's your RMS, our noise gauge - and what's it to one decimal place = 16.8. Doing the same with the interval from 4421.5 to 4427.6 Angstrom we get 15.1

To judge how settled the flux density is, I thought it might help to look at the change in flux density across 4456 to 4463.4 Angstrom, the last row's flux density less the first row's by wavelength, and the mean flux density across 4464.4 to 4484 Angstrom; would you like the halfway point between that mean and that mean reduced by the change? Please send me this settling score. 14.9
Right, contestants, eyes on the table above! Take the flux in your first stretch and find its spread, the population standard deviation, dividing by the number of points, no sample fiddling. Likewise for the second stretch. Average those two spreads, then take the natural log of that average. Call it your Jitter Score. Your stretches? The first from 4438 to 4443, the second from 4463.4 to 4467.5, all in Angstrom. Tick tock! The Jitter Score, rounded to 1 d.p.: 1.0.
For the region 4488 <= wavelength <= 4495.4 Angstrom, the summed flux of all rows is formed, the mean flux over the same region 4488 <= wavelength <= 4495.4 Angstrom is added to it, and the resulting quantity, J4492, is 125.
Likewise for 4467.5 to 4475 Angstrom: 127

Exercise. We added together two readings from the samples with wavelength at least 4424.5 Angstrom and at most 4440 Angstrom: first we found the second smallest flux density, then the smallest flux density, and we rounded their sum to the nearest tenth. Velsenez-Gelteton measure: 25.3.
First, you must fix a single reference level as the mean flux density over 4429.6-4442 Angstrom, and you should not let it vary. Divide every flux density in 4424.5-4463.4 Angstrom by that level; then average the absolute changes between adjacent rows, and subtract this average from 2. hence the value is 1.85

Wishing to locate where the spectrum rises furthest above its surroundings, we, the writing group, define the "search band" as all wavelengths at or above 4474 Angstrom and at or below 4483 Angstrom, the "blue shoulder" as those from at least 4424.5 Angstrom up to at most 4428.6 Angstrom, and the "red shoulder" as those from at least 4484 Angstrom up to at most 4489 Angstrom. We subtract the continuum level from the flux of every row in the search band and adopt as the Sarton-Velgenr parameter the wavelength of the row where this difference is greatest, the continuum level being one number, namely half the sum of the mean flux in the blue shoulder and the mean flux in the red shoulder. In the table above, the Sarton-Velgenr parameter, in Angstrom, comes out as 4477.31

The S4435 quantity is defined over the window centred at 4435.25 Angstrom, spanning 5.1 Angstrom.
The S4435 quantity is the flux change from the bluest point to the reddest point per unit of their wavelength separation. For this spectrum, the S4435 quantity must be -0.36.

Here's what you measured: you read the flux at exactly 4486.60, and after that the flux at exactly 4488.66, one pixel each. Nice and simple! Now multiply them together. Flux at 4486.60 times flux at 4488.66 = 298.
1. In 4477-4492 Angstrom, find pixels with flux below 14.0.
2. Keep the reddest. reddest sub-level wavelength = 4490.73 Angstrom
